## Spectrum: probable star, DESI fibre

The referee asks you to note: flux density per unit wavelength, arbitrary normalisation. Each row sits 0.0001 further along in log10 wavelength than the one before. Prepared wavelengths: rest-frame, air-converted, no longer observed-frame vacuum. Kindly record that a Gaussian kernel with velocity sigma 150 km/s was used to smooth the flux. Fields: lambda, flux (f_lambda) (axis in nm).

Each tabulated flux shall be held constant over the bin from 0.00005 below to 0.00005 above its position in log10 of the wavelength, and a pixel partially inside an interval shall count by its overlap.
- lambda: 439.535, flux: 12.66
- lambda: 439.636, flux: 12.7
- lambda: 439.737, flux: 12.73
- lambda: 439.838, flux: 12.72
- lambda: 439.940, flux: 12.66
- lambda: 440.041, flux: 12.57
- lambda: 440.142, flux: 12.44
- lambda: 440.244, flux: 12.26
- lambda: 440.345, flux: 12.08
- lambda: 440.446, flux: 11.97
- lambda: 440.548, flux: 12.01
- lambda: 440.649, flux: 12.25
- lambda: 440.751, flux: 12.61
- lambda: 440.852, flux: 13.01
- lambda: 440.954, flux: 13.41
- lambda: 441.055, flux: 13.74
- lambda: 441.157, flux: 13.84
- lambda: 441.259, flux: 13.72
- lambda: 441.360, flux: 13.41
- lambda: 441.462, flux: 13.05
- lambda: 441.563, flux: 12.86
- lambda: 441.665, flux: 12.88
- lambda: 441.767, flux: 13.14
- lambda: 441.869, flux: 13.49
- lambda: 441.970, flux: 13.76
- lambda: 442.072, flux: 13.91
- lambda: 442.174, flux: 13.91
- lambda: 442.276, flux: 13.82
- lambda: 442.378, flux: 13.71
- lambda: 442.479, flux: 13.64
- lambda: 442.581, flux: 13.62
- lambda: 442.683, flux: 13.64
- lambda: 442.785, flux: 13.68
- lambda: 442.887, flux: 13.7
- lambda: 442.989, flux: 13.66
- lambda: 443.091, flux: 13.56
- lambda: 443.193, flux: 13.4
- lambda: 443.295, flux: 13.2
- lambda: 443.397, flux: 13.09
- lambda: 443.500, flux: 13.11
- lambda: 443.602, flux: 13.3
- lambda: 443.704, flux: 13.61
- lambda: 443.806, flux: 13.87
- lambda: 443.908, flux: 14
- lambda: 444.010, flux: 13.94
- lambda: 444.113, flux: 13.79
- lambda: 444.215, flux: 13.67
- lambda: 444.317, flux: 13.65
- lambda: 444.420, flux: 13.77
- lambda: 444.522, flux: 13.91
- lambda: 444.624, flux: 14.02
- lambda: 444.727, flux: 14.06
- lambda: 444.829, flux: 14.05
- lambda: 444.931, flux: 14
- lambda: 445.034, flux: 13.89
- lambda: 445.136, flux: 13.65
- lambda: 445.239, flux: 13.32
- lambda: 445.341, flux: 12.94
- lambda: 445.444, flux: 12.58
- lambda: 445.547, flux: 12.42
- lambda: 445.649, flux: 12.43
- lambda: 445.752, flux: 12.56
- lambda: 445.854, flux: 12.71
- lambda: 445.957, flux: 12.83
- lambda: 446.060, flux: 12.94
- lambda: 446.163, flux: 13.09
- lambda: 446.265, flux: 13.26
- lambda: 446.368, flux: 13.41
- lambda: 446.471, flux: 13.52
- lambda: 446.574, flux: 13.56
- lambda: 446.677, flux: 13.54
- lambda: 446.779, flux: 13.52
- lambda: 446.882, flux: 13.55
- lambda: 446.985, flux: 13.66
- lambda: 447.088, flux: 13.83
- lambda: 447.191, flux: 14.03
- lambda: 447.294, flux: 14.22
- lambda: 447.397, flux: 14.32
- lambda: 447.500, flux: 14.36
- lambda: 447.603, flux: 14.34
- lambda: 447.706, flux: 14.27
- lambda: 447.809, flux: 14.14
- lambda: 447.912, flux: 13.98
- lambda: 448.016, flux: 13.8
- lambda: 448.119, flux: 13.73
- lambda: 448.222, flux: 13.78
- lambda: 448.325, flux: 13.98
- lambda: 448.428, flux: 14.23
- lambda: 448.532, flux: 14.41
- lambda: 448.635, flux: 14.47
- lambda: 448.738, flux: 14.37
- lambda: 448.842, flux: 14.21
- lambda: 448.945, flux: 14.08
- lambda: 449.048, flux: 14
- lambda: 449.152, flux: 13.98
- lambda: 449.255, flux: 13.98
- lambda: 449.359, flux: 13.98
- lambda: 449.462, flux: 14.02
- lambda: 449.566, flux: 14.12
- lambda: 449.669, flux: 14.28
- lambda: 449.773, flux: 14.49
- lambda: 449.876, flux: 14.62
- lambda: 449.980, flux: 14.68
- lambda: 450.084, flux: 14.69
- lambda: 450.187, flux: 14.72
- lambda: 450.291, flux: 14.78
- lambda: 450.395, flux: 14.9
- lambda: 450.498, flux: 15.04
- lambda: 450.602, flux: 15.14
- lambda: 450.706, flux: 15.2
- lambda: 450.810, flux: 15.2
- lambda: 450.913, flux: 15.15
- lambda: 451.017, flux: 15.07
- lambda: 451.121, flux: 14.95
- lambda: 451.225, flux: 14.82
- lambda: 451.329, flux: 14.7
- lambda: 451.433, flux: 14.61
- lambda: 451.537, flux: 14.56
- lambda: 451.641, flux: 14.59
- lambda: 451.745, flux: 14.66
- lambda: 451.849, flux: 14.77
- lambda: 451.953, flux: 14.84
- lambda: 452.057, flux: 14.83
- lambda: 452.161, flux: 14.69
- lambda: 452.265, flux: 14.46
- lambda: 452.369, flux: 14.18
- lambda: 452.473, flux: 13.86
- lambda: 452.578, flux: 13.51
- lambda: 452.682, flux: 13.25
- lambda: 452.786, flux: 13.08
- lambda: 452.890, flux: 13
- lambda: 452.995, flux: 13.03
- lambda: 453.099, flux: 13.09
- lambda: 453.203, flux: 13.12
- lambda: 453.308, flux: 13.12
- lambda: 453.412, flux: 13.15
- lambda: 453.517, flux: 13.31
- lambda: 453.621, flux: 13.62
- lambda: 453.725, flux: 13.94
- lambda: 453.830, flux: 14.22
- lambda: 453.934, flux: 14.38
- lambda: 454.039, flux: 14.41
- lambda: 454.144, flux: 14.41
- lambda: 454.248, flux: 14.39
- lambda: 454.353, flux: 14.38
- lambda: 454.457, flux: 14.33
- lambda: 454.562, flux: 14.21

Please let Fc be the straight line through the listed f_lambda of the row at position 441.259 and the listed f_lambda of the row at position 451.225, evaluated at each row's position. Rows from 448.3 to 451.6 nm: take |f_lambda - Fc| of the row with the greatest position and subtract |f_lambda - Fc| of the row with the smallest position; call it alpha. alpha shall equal -0.2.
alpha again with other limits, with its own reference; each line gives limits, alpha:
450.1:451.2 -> 0.1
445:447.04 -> 0.4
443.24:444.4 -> -0.3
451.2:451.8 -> 0.2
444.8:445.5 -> 1.5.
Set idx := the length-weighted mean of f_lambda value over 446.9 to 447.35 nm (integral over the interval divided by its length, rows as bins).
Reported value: 13.9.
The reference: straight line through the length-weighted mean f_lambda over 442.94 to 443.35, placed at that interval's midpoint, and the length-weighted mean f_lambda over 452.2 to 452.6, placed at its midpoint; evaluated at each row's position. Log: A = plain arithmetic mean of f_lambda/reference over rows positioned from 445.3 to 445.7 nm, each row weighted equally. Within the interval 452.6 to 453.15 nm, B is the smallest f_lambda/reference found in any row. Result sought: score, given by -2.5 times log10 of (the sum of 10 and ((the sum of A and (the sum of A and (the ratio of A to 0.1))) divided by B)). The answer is -3.357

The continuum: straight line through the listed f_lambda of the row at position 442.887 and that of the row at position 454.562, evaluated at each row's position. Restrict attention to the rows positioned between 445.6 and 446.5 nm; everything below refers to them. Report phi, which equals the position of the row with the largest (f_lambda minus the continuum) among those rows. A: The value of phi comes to 446.471 nm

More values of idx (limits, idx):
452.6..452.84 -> 13.2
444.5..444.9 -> 14.0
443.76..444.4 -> 13.8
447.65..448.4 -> 14.0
